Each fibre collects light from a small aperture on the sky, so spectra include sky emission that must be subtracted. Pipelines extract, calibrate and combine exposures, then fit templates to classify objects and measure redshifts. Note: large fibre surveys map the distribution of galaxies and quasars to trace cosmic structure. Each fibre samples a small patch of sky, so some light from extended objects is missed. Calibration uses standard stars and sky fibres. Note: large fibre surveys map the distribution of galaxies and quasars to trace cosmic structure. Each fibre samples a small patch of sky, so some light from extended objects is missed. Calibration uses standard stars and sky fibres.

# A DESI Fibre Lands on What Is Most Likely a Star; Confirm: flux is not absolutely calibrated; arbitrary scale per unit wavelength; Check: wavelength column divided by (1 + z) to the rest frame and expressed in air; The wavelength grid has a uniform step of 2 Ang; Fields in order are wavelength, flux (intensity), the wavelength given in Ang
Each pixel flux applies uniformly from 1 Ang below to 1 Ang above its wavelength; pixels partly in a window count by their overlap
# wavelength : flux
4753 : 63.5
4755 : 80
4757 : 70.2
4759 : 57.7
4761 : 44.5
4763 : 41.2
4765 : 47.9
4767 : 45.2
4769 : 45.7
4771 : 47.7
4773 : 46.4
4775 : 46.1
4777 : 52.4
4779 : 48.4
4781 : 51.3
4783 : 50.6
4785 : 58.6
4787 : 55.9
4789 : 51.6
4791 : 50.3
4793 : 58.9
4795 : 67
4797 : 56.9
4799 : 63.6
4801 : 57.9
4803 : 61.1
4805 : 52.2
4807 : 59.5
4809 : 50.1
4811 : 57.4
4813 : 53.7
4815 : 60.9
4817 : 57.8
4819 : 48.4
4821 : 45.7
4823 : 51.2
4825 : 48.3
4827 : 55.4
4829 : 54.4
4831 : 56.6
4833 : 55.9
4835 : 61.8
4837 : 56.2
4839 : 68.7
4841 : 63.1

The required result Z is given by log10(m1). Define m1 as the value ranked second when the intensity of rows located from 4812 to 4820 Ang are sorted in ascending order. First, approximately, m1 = 53.7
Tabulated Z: 1.73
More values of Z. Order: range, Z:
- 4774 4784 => 1.68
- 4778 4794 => 1.70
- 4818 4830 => 1.68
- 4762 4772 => 1.66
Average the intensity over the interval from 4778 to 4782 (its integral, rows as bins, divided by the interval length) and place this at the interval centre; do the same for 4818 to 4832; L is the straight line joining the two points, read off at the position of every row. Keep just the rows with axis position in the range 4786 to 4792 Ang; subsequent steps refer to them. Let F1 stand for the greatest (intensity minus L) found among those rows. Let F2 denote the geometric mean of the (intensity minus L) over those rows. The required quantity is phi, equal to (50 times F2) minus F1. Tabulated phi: 35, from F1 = 6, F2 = 0.8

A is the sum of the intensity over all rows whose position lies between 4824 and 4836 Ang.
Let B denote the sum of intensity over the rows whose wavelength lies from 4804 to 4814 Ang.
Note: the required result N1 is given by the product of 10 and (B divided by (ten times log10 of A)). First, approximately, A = 332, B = 273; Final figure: 108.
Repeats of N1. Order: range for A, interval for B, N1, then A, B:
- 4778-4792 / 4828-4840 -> 138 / 367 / 354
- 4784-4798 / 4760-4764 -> 33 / 399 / 86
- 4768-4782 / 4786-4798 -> 135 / 338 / 341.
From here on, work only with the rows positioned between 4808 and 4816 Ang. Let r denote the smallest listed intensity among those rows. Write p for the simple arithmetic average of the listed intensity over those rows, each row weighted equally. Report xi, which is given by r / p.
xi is 0.90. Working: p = 56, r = 50.1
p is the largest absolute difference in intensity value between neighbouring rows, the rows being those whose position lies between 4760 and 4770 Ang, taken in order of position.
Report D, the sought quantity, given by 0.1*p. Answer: 0.67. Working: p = 6.7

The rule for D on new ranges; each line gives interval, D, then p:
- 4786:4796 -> 0.86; 8.6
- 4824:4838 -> 0.71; 7.1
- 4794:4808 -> 1.01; 10.1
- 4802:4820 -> 0.94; 9.4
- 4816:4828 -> 0.94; 9.4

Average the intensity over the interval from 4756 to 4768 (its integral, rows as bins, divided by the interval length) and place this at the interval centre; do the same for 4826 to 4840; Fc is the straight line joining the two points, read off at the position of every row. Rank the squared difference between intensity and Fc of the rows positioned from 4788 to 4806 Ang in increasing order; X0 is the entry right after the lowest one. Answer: 5.3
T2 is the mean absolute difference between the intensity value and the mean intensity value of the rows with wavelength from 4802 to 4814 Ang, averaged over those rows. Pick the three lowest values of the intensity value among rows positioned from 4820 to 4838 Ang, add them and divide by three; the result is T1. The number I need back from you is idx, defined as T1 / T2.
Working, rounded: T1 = 48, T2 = 3.7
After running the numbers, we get 13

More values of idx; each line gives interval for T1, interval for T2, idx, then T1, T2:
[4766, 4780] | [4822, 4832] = 17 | 46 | 2.7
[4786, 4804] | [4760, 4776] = 36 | 53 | 1.5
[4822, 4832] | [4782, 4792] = 17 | 51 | 3.1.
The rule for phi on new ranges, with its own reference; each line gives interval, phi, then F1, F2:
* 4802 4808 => 245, 10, 5.1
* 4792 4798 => 470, 17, 9.7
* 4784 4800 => 179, 17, 3.9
